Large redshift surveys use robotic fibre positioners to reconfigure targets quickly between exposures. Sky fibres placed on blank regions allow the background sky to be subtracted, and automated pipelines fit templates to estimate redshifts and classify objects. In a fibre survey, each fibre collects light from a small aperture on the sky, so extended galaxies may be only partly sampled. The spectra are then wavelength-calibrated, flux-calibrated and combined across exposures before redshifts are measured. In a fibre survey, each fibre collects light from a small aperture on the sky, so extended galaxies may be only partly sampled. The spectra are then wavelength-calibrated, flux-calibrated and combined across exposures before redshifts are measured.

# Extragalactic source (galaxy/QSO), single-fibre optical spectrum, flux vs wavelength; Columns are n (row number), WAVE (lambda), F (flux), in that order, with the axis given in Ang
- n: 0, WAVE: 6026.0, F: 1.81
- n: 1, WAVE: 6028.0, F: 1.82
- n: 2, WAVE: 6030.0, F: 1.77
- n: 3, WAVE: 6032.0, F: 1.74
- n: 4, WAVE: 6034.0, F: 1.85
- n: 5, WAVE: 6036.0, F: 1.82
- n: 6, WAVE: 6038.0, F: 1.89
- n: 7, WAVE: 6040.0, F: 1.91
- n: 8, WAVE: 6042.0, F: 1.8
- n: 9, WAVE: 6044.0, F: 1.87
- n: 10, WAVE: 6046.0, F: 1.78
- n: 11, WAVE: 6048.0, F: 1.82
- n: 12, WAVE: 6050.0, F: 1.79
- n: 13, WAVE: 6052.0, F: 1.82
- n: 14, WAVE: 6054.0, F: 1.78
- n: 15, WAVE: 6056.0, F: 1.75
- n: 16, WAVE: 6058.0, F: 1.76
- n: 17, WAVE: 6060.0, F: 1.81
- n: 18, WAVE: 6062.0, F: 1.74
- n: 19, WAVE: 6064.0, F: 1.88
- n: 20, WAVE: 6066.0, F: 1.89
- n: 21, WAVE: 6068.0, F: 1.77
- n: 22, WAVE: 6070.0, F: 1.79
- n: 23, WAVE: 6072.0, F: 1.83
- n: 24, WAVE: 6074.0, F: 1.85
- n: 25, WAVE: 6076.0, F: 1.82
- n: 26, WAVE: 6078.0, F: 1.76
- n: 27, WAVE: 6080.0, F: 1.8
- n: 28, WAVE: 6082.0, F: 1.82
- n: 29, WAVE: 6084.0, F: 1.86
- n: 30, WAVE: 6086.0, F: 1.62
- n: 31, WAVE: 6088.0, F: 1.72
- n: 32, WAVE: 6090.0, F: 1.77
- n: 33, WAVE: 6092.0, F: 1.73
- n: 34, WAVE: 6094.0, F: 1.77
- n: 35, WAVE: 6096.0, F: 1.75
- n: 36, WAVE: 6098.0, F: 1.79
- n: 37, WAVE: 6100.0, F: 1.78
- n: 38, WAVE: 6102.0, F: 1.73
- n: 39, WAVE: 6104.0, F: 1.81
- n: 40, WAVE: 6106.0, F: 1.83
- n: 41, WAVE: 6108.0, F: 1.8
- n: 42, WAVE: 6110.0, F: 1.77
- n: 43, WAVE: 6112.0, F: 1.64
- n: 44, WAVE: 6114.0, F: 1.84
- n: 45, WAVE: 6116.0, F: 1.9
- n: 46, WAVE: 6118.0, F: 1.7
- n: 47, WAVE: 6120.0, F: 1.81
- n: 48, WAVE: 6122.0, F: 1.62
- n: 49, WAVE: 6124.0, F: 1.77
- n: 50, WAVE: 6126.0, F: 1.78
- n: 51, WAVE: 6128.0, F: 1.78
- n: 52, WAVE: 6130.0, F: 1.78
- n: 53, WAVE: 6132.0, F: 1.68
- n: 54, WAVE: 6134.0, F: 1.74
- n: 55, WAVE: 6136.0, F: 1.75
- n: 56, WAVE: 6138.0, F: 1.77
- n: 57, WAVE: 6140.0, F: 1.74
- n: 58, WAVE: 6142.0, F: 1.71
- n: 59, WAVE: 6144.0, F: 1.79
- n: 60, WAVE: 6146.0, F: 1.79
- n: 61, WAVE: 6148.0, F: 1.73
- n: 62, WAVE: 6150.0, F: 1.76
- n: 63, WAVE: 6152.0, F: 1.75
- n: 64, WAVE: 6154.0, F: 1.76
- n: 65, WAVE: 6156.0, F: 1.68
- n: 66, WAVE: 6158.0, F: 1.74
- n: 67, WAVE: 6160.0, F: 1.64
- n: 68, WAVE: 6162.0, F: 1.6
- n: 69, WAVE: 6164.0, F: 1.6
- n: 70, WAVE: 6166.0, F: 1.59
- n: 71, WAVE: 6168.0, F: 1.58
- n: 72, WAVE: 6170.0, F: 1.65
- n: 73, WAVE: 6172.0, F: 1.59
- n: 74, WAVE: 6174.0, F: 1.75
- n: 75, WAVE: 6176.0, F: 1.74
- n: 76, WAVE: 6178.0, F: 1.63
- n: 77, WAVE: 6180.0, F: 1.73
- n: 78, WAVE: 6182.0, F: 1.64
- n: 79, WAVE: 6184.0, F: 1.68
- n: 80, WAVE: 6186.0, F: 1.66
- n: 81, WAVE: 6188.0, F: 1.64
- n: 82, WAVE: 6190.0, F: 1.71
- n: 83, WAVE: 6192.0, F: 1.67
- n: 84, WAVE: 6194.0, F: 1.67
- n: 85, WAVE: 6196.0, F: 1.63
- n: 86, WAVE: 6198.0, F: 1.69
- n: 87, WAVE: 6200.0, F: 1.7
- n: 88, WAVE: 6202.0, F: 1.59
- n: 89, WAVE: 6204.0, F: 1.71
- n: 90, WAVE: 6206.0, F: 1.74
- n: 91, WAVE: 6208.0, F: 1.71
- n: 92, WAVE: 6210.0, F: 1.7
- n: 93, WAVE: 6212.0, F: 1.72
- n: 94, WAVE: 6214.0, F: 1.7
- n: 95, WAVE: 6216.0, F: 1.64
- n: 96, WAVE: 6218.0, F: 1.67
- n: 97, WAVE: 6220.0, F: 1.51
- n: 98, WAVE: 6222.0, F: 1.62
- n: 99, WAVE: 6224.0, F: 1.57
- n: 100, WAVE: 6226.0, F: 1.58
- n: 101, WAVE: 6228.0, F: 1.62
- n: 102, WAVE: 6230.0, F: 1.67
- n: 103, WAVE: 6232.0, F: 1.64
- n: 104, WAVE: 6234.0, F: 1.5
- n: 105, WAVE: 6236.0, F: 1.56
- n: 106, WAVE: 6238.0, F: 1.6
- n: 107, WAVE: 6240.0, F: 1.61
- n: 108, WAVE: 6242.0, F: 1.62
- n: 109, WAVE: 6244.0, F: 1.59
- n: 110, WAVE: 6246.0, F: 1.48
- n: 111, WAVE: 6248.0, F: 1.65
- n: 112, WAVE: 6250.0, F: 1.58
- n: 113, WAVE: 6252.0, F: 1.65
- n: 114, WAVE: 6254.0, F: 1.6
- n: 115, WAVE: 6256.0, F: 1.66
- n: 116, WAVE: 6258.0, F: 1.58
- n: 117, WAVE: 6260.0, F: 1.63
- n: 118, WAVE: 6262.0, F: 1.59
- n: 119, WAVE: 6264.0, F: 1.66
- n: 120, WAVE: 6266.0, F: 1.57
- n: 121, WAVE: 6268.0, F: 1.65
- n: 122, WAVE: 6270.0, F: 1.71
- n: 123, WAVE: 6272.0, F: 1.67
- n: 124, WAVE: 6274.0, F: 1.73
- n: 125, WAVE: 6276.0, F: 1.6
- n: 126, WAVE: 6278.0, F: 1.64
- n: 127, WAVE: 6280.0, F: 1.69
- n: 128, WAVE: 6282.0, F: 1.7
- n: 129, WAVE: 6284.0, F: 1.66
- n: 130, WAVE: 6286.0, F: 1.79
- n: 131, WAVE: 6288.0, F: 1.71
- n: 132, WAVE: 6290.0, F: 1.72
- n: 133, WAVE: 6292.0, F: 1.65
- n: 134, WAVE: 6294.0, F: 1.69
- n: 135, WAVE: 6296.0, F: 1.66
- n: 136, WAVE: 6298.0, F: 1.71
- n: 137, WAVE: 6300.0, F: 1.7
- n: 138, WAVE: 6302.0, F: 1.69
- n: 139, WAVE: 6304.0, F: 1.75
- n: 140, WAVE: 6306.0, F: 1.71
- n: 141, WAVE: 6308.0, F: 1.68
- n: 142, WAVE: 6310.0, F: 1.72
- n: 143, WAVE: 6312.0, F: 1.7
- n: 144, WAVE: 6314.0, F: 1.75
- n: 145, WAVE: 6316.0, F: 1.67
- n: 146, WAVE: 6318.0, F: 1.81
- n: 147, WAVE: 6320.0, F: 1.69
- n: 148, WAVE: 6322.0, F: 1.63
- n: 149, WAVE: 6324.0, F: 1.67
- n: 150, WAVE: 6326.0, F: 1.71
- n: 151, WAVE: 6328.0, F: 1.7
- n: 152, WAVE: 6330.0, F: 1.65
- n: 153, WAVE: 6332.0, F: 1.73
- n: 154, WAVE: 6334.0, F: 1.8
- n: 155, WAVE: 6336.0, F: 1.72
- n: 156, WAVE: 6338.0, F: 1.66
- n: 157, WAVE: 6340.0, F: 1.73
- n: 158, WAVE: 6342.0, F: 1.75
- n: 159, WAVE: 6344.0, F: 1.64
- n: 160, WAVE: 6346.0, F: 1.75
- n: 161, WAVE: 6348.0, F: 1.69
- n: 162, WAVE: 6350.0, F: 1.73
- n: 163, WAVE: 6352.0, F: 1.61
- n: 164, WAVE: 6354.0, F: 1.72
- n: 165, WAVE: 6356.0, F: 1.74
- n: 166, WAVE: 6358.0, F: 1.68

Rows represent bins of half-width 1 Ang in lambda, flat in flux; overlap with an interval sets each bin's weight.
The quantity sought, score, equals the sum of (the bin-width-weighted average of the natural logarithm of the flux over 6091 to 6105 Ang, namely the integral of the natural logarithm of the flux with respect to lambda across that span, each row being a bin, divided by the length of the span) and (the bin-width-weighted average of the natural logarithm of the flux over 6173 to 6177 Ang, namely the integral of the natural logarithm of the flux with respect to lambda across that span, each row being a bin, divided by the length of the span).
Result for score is 1.13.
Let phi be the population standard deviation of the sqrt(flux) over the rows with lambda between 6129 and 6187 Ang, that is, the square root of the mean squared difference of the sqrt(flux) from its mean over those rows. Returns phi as 0.025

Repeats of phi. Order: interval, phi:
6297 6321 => 0.014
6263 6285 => 0.017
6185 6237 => 0.025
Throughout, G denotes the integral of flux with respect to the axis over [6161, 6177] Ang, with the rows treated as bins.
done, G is 26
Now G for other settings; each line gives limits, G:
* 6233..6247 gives 22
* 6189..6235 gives 76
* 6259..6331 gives 121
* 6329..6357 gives 48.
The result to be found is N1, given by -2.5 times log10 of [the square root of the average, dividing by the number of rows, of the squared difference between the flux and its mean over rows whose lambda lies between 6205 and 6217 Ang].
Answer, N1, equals 3.78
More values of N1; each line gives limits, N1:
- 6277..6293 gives 3.37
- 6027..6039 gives 3.27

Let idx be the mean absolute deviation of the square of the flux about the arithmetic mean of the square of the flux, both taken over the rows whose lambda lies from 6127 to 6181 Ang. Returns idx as 0.20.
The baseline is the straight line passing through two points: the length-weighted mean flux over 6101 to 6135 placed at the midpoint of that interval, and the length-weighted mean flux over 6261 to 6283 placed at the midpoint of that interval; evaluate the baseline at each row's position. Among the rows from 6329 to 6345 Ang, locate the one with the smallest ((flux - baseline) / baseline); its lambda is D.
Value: 6330.0 Ang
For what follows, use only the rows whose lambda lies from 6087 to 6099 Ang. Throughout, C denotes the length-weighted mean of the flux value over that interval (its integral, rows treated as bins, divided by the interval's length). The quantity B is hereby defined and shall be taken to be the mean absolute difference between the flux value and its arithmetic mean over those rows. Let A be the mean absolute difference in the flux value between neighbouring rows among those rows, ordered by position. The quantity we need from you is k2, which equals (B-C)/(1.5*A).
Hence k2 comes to -30.4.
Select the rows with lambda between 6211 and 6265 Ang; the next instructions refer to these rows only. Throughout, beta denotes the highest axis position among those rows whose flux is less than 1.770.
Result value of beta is 6264.0 Ang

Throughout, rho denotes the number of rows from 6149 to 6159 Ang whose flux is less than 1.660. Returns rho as 0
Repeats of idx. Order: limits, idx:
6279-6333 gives 0.10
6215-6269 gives 0.13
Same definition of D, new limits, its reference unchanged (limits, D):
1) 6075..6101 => 6086.0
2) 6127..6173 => 6168.0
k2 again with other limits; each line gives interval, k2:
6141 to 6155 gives -36.5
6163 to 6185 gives -16.2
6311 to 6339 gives -16.4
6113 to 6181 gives -18.5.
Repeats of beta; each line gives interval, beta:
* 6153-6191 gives 6190.0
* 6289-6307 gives 6306.0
